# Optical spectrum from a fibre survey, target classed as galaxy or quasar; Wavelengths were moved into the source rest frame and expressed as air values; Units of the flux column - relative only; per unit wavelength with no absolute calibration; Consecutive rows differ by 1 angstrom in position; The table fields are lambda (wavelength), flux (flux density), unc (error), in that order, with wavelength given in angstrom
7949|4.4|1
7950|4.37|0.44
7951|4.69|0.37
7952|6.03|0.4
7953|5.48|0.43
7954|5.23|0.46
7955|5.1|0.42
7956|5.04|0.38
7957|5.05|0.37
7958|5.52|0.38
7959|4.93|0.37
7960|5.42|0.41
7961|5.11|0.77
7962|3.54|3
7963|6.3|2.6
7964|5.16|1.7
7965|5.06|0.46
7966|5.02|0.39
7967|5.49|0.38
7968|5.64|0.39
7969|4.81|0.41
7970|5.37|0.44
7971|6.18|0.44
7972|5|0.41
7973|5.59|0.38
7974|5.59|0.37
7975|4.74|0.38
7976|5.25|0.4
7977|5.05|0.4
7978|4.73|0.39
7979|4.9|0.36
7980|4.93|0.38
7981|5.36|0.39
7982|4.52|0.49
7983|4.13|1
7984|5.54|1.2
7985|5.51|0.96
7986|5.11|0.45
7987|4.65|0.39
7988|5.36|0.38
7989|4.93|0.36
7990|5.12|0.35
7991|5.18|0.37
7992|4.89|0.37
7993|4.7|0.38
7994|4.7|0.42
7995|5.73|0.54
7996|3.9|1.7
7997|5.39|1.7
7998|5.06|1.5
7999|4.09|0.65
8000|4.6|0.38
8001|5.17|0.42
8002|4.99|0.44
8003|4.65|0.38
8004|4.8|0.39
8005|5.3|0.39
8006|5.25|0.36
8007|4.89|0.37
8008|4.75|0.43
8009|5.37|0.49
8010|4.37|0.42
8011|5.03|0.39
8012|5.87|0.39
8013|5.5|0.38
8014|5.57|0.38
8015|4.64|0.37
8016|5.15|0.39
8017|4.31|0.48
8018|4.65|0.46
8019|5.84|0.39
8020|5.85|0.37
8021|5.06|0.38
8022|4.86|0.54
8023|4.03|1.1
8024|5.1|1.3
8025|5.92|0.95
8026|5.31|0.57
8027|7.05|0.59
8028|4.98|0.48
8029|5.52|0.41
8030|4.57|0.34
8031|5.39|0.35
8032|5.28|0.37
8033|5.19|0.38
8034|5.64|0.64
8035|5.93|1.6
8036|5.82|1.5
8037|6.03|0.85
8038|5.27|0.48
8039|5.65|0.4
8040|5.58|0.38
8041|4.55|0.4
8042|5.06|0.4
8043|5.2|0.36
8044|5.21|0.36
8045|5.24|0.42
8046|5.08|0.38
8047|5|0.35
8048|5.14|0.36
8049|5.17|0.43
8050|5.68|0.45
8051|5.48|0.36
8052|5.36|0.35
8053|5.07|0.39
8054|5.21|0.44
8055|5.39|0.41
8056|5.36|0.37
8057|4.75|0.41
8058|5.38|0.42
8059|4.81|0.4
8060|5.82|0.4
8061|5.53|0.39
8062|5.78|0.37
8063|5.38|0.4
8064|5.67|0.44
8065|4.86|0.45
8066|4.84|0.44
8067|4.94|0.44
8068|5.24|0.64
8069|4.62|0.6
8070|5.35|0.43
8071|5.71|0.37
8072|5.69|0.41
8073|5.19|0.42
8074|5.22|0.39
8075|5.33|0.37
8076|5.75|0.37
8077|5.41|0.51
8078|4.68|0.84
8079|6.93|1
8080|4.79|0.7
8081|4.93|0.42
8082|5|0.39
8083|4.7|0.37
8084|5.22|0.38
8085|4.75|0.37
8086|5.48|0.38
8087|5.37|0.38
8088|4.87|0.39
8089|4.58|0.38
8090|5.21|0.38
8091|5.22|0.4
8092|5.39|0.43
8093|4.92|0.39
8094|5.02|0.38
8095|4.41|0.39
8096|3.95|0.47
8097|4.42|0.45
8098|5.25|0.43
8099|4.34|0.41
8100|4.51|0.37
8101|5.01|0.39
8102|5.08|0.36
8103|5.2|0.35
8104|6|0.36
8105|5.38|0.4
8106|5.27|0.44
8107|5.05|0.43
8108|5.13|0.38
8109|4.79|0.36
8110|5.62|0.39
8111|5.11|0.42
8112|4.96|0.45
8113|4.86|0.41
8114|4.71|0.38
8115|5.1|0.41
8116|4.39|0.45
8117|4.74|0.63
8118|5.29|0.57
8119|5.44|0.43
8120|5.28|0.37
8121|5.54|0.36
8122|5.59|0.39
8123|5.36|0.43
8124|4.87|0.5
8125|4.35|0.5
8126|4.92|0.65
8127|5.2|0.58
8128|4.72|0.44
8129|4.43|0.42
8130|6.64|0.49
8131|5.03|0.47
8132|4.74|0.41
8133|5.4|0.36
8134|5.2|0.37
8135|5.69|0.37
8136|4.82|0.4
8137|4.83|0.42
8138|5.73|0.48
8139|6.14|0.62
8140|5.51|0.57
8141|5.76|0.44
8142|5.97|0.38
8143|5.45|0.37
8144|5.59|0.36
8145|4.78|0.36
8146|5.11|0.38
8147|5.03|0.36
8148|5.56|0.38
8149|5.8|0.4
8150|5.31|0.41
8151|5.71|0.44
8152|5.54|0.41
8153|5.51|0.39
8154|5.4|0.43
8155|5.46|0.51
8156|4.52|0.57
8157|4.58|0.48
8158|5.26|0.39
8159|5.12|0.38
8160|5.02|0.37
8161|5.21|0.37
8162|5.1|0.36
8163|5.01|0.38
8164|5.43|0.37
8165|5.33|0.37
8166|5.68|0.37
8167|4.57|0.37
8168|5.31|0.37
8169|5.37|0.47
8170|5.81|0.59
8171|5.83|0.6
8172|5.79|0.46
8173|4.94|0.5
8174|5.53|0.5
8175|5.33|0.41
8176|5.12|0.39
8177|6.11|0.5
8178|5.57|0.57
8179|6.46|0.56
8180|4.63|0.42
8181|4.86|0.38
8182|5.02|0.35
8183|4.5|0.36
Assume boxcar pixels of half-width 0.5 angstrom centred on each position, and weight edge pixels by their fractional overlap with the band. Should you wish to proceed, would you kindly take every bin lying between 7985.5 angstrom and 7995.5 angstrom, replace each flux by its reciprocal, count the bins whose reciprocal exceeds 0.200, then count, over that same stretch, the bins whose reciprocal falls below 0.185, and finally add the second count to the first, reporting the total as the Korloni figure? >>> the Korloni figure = 6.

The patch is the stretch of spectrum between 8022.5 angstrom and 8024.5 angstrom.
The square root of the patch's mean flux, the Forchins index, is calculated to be 2.14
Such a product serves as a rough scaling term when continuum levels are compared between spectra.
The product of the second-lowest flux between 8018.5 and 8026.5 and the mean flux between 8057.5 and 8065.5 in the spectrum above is 26.3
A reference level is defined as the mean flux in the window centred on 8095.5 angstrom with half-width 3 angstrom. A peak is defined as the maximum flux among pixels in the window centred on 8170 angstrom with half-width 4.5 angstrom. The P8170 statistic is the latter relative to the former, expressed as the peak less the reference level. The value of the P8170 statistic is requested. 1.17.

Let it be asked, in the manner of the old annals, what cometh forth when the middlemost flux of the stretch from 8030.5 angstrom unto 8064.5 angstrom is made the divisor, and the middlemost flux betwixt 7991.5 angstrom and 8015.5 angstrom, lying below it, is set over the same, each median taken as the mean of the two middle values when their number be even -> 0.92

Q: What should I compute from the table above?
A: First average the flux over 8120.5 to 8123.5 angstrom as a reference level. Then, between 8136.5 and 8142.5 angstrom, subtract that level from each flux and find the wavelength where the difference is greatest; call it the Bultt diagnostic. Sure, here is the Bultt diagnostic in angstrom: 8139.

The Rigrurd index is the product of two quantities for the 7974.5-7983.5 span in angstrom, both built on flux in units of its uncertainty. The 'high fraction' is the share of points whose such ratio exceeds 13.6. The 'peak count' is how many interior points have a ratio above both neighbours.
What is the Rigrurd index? 0.67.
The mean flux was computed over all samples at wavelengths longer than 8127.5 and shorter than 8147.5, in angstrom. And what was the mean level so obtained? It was 5.33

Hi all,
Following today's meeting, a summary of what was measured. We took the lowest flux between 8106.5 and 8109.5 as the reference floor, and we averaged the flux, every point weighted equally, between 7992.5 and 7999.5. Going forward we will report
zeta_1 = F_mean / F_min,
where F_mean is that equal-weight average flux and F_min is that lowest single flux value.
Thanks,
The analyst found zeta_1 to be 1.00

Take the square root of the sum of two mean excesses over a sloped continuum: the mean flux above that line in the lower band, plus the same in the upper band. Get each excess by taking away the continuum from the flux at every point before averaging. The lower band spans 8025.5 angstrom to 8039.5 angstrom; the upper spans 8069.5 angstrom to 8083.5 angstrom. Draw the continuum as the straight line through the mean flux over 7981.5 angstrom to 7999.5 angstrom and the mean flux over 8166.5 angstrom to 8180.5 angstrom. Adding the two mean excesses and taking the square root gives 0.82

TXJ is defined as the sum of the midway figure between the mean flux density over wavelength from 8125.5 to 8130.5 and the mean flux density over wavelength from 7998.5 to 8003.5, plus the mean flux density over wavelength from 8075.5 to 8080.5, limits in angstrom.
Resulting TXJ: 10.5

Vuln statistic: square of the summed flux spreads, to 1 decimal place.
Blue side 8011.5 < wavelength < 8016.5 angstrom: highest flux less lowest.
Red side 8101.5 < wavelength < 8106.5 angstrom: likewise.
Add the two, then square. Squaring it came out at 4.6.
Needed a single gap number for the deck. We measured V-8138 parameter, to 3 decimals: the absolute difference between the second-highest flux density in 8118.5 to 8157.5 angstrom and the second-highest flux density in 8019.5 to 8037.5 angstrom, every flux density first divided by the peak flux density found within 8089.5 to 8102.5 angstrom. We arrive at 0.020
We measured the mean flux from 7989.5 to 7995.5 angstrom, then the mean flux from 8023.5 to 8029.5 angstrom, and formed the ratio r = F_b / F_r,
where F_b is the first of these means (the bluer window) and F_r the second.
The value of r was 0.89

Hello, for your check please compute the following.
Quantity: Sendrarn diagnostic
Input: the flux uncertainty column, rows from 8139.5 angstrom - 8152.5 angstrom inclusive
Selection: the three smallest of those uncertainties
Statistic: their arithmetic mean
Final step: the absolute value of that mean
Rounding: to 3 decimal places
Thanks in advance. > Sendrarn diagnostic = 0.360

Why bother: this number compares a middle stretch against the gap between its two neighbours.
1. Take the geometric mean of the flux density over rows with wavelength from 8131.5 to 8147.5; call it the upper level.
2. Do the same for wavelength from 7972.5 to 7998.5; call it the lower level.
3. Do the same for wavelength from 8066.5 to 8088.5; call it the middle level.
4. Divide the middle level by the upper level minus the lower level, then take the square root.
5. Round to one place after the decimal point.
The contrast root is 3.9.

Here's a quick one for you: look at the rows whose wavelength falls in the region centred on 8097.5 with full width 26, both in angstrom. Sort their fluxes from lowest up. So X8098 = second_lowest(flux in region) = 4.34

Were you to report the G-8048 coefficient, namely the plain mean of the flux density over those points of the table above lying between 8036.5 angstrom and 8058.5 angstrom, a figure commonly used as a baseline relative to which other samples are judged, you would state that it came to 5.3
